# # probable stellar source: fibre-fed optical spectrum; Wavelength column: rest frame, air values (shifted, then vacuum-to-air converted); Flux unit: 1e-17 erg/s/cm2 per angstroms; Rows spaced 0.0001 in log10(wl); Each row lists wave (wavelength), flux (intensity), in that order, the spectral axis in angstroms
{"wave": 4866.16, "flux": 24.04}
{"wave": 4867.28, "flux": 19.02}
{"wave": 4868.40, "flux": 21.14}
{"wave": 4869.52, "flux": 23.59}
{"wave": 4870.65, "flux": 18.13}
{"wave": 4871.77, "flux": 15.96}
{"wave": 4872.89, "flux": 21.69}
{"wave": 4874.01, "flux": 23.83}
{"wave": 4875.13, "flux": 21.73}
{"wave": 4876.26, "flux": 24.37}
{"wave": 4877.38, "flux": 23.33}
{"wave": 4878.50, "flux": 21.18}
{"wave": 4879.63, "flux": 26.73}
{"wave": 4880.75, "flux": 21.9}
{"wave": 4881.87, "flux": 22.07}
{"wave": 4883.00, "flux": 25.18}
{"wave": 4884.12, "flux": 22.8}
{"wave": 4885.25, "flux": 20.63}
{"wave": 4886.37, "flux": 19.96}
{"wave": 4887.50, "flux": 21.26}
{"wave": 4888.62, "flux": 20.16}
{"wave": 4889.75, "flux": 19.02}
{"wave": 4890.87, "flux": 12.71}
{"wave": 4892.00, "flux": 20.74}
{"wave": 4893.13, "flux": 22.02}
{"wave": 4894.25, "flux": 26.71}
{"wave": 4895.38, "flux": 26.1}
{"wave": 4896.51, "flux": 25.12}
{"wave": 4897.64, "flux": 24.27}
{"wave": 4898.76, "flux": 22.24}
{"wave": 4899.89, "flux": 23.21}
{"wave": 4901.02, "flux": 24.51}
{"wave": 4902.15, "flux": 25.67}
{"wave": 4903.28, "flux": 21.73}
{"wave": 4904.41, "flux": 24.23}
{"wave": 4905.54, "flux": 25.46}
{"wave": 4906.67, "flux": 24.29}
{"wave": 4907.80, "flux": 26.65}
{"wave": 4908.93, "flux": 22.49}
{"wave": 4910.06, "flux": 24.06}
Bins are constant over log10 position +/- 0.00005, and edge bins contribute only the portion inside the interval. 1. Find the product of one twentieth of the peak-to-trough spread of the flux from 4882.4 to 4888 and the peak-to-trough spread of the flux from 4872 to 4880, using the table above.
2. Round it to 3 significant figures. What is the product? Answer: 1.45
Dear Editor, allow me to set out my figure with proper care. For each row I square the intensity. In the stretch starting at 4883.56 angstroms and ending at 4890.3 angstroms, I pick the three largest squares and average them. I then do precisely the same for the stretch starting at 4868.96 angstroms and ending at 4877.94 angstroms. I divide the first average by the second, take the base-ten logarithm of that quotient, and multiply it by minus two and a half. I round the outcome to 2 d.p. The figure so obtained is 0.22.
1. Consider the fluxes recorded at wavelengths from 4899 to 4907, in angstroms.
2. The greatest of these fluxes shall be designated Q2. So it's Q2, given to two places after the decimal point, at 25.67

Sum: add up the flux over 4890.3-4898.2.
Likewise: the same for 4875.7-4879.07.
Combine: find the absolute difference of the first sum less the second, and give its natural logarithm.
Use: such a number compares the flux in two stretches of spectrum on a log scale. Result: 4.5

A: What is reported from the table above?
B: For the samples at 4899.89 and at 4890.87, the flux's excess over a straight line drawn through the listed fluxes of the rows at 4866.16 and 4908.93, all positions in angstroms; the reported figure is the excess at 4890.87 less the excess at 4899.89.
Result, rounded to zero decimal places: -11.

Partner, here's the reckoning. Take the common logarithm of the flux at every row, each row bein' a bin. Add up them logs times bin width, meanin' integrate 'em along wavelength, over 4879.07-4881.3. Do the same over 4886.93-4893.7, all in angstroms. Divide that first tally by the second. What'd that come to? 0.36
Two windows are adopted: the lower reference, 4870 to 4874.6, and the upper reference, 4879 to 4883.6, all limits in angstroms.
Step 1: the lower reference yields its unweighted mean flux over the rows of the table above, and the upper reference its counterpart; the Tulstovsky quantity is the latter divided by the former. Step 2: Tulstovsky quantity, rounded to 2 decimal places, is 1.20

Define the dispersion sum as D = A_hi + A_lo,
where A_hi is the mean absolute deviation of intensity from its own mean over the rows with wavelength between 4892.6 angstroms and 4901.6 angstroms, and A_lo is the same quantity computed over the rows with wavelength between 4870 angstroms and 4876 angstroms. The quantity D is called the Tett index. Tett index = 3.9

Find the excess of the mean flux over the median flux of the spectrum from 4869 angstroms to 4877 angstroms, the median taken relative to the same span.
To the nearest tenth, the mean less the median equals -0.4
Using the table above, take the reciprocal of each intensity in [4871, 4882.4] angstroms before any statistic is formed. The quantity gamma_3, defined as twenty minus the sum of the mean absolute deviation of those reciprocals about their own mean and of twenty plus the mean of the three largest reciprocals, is -0.056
